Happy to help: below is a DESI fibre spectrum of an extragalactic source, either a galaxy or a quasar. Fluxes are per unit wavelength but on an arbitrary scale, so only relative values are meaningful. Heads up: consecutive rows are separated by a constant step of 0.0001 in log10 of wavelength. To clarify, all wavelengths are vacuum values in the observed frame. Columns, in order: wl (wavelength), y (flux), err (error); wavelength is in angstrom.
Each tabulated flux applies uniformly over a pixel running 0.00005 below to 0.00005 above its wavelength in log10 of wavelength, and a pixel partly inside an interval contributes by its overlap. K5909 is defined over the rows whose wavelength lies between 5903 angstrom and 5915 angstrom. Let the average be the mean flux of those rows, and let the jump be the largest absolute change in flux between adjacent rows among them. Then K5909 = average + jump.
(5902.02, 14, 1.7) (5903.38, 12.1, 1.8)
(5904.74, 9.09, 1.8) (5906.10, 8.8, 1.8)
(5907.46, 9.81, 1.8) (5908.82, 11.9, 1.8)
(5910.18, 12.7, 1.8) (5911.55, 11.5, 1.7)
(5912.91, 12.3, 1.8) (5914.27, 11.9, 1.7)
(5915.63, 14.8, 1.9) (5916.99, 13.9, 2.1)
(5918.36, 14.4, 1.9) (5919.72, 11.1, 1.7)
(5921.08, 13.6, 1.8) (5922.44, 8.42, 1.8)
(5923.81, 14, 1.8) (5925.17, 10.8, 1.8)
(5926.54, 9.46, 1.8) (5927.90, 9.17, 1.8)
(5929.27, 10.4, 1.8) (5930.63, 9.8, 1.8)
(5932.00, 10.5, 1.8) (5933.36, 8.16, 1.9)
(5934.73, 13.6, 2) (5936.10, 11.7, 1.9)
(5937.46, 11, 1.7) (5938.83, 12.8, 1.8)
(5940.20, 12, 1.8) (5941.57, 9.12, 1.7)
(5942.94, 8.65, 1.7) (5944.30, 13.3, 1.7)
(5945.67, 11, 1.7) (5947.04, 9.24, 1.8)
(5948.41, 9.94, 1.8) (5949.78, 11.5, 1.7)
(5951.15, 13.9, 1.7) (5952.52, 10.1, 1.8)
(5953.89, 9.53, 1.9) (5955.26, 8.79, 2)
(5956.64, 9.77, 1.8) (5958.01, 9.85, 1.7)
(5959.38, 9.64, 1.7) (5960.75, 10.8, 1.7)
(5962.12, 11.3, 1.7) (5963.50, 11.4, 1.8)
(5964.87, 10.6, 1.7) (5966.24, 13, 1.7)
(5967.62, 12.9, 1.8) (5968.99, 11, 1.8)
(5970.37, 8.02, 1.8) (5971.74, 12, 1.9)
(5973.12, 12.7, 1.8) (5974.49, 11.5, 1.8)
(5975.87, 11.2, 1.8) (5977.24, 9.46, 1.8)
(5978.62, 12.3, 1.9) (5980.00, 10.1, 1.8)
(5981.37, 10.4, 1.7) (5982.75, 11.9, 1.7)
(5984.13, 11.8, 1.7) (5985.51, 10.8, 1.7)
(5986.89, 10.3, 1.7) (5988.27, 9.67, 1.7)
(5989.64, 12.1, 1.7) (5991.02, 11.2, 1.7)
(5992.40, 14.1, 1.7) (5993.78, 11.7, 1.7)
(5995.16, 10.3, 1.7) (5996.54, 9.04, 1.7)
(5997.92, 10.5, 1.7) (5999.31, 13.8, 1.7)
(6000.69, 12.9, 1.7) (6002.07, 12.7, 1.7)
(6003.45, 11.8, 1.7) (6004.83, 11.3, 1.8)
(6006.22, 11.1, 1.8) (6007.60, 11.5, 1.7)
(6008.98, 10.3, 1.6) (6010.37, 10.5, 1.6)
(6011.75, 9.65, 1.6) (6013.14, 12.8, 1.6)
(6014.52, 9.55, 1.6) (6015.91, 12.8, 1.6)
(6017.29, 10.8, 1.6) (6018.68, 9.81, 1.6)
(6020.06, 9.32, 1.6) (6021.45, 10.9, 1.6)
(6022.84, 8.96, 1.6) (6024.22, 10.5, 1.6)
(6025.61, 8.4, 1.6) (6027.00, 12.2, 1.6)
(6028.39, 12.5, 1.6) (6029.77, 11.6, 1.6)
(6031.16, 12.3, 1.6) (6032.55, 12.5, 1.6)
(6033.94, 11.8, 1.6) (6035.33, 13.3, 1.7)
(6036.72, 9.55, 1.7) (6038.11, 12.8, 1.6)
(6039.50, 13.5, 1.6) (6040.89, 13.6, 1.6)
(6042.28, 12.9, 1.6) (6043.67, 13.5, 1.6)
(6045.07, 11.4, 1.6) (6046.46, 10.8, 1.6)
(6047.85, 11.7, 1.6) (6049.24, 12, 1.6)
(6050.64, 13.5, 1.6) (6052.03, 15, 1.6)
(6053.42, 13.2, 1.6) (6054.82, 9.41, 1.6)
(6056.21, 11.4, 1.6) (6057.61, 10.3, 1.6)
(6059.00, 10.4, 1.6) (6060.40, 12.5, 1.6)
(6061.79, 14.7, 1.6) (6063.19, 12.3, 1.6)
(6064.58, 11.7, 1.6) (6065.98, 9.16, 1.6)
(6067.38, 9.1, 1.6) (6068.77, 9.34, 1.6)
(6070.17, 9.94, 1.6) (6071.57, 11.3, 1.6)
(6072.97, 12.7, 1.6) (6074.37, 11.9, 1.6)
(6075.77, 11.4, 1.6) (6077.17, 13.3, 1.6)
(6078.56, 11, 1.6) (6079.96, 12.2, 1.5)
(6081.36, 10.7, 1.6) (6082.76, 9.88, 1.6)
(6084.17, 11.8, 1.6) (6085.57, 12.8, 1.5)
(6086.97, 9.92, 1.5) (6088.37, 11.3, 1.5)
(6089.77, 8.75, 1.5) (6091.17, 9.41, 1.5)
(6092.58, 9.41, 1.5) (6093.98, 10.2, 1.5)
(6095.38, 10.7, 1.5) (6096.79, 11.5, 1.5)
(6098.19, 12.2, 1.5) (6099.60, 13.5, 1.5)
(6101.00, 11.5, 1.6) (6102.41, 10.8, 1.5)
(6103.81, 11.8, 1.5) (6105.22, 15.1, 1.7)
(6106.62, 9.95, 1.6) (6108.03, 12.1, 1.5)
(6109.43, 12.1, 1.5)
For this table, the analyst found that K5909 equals 14.1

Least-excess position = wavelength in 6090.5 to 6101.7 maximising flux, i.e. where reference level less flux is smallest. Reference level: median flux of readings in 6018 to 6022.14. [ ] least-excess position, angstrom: 6099.60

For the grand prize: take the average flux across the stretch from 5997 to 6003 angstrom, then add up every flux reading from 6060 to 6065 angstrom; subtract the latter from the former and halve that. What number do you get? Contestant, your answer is -19.4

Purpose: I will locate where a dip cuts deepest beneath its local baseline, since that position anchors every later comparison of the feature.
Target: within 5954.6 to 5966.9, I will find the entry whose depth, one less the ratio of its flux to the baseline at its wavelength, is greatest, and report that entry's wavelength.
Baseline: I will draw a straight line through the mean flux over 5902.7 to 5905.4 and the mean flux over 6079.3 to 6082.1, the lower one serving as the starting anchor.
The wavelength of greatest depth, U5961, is 5955.26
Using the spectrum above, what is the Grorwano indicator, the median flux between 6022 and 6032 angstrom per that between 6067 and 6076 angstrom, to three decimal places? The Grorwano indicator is 1.027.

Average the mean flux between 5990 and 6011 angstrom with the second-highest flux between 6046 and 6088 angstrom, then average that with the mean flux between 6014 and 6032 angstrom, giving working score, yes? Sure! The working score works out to 11.9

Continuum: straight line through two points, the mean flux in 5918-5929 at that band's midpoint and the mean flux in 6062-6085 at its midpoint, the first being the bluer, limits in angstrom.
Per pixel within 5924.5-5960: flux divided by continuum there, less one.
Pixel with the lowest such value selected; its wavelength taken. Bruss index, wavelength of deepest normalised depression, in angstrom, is 5933.36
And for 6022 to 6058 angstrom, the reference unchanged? 6025.61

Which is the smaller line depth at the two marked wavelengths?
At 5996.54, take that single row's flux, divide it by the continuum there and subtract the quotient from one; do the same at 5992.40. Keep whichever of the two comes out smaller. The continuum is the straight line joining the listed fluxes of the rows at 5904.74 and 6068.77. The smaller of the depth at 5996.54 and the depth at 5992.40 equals -0.53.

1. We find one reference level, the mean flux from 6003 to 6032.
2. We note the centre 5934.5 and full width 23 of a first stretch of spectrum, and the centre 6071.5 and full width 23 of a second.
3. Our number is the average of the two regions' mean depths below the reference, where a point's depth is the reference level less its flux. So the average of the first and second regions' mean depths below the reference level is -0.25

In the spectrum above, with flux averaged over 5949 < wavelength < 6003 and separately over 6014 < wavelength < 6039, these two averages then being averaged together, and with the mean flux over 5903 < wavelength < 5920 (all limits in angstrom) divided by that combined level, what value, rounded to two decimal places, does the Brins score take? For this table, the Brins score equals 1.07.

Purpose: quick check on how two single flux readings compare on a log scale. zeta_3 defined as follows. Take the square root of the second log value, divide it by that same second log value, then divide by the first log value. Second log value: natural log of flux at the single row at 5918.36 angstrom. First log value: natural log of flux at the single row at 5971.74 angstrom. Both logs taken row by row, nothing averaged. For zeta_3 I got 0.246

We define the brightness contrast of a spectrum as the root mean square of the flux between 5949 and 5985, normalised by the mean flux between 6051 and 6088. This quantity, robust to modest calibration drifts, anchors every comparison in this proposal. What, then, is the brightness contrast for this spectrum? 0.97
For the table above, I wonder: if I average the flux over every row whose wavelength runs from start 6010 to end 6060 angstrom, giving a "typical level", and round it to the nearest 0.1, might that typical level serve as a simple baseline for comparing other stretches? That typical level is 11.5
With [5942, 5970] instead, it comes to 10.8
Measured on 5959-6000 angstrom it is 11.2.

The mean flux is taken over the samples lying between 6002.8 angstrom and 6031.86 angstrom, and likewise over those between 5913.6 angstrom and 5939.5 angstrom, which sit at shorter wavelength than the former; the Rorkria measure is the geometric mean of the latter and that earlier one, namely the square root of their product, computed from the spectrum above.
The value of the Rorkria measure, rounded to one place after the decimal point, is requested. 11.2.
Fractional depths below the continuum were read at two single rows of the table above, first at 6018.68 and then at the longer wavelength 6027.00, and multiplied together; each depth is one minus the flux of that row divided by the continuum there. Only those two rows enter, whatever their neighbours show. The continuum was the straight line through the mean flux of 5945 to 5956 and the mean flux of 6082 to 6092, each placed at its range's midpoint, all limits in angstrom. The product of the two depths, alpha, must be -0.011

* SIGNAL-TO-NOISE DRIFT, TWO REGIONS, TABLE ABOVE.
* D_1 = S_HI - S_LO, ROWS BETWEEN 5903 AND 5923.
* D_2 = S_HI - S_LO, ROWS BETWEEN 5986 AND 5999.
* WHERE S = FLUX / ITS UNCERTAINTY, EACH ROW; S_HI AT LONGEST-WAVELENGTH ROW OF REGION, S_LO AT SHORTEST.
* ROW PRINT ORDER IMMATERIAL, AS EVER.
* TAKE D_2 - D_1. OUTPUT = 2.2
